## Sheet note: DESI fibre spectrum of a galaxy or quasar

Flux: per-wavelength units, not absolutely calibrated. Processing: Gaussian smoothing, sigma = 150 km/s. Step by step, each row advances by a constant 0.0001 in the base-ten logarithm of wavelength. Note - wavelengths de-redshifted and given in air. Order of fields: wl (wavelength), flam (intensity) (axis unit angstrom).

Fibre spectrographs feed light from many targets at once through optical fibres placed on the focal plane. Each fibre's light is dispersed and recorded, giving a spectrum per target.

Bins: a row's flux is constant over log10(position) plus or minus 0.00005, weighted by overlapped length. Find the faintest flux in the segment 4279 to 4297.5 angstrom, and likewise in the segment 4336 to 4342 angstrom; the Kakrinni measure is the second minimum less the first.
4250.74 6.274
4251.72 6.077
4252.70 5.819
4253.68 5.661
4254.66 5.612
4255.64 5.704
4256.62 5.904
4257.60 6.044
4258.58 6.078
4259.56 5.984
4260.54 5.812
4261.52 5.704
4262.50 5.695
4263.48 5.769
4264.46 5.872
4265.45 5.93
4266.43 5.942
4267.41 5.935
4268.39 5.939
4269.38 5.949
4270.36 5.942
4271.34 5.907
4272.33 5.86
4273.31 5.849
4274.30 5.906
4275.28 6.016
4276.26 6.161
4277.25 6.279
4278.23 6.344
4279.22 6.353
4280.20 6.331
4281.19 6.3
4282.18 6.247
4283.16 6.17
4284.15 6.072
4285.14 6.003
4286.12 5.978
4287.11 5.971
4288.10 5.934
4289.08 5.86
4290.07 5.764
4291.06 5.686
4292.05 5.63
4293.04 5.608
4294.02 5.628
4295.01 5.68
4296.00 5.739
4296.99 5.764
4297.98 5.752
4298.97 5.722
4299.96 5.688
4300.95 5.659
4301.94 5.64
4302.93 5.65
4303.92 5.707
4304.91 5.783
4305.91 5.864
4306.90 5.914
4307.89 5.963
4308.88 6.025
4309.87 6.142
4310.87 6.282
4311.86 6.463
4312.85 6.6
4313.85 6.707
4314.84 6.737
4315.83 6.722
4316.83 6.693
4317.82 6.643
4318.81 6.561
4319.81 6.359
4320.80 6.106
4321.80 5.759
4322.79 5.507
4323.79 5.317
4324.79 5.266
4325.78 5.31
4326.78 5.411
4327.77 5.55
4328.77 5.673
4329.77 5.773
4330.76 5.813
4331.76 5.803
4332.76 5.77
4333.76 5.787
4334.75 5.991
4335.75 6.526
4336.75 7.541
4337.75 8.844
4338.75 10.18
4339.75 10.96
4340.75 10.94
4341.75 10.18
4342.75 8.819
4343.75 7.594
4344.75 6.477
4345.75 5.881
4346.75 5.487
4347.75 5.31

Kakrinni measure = 1.9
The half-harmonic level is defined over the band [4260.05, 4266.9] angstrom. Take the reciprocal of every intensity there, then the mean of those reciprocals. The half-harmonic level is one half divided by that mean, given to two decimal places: 2.91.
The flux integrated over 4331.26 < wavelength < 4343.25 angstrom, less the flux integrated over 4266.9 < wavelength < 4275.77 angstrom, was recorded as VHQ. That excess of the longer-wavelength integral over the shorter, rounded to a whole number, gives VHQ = 45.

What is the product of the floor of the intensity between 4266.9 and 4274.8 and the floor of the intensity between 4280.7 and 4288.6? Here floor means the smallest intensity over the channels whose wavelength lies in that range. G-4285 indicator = 35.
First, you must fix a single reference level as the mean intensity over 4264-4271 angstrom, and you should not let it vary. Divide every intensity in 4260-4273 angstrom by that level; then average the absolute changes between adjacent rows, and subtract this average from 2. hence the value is 1.99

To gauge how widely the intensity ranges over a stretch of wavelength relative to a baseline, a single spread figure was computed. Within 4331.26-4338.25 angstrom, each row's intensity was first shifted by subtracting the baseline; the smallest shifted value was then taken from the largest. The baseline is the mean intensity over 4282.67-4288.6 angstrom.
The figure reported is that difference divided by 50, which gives 0.061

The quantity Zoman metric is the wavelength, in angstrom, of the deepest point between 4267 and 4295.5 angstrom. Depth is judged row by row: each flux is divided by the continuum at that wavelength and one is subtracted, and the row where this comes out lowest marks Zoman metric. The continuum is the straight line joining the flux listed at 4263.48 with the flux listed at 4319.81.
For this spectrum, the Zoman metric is 4293.04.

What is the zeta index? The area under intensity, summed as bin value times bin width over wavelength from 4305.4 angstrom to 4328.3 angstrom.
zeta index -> 139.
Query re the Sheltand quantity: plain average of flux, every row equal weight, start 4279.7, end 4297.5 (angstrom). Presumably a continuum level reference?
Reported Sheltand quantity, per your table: 5.91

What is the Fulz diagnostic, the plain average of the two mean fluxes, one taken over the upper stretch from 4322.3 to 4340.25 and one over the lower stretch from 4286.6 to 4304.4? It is 6.11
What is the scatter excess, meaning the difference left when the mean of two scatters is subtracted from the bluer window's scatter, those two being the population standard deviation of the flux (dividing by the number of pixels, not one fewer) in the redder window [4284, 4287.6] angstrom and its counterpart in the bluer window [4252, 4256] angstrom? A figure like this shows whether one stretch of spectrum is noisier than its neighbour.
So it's 0.018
